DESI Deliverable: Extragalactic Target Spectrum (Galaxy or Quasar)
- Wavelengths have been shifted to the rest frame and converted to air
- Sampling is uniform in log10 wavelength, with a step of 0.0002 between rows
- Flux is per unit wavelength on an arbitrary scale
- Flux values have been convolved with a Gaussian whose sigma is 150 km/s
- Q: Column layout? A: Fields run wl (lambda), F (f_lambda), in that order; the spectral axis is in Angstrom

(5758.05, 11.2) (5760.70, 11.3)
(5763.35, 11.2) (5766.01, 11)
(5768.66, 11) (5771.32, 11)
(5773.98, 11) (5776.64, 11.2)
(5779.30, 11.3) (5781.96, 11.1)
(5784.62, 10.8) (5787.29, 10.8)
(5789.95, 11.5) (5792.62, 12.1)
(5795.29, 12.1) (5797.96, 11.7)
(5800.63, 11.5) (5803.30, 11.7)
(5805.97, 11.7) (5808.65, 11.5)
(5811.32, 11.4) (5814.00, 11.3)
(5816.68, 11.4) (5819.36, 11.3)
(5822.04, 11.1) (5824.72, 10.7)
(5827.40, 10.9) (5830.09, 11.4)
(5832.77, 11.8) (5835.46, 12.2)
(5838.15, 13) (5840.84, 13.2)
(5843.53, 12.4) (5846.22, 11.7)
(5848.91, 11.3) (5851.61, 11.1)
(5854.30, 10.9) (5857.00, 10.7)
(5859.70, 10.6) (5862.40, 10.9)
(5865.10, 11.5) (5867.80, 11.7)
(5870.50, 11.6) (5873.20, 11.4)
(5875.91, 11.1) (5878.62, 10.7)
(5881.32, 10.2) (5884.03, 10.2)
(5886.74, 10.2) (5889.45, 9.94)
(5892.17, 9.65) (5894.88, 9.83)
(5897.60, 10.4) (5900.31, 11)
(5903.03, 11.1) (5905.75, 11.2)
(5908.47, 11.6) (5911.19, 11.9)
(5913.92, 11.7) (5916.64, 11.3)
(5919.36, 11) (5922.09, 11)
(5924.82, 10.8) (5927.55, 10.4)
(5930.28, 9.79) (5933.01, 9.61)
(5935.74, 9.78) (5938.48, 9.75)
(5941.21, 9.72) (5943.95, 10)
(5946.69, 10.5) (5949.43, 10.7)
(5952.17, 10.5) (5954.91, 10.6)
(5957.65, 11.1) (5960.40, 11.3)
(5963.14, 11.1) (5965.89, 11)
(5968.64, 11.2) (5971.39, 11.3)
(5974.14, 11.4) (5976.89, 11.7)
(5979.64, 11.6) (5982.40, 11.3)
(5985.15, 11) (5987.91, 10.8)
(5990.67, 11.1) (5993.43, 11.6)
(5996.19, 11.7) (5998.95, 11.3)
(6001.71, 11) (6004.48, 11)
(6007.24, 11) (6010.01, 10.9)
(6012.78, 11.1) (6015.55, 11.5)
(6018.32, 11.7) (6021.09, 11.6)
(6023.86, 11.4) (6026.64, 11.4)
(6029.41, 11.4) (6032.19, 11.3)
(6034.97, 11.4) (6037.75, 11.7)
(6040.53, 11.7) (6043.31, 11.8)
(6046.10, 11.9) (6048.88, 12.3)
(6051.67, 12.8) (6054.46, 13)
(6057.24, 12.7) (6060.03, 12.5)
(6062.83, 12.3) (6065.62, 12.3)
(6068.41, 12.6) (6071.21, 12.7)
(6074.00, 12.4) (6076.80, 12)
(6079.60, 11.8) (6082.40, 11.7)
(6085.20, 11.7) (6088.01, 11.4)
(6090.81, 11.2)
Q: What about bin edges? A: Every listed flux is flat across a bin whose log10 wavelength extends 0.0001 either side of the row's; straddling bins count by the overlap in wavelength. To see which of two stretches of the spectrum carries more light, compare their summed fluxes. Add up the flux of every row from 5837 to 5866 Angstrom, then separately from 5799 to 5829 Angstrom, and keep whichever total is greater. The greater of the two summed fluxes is 127.3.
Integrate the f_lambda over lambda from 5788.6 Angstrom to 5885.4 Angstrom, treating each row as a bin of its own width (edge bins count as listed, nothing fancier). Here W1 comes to 1106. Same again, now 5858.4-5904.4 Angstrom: 493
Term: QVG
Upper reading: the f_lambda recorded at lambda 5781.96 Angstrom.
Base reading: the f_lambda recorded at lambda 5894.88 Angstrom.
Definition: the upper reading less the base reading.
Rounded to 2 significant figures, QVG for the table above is 1.3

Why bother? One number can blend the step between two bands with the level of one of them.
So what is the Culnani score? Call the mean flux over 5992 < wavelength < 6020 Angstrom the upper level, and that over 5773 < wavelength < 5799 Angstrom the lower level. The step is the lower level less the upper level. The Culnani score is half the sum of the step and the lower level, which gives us 5.7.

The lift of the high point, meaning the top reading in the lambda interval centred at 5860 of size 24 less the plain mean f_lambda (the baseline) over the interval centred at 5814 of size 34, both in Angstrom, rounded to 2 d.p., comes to 0.35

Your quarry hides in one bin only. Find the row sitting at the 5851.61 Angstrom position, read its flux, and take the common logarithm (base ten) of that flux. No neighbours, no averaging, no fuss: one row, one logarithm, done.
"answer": 1.05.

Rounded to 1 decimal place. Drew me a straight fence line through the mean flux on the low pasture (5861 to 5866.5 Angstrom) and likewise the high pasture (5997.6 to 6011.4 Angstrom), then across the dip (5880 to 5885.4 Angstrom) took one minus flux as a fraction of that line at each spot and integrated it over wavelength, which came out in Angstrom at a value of 0.5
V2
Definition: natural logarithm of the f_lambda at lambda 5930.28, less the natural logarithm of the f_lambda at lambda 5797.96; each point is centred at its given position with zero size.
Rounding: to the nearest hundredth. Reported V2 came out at -0.18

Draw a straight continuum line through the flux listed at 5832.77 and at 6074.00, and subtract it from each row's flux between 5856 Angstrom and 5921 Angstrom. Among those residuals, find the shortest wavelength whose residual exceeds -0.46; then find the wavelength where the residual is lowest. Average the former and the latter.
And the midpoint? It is 5878.6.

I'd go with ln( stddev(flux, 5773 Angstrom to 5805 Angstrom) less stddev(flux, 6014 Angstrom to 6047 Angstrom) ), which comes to -1.4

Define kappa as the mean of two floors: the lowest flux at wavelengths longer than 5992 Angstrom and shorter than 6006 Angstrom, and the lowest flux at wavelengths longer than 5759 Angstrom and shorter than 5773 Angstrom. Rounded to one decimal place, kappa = 11.0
